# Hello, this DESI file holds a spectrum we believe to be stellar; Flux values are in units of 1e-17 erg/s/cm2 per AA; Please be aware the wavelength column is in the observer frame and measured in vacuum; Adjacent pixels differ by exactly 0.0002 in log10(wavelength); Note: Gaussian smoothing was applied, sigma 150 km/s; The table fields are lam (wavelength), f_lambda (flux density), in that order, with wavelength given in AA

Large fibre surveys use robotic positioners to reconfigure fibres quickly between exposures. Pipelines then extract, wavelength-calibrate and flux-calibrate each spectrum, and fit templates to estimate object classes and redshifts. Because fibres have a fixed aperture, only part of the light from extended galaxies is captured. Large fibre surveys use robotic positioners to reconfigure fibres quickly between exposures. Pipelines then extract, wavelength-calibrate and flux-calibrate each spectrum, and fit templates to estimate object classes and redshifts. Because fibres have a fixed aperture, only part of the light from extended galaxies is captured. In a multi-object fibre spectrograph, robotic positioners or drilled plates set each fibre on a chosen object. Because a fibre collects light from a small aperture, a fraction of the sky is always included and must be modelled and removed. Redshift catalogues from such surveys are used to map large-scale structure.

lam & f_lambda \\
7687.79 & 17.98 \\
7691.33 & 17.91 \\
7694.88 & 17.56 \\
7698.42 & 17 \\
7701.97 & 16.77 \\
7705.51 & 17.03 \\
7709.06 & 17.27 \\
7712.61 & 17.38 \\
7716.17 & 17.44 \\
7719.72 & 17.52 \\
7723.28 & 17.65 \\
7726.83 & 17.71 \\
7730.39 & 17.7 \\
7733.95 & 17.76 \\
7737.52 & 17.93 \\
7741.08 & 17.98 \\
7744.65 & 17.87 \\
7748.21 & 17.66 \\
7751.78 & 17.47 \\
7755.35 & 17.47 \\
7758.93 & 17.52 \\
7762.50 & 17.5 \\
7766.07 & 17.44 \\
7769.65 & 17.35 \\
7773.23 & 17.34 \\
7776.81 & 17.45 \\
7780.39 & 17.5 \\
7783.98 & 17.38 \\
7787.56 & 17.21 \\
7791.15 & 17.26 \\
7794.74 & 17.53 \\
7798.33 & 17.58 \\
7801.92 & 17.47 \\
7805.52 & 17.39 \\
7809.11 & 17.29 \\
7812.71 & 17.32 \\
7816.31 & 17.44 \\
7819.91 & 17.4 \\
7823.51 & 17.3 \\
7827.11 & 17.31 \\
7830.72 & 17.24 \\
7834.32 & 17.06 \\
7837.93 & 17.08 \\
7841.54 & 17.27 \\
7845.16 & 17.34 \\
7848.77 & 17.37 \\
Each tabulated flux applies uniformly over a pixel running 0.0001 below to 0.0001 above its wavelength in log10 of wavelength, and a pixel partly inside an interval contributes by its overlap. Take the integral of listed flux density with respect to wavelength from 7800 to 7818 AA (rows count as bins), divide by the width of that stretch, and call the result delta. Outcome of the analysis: 17.4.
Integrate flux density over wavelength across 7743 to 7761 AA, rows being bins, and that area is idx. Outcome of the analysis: 317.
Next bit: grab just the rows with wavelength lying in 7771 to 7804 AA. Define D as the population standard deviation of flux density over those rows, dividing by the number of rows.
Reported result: 0.12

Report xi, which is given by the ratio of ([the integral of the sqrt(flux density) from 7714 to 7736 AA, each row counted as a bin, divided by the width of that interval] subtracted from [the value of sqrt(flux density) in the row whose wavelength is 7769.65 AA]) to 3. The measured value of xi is -0.011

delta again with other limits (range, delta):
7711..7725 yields 17.5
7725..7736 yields 17.7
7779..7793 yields 17.3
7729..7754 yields 17.8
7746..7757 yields 17.6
